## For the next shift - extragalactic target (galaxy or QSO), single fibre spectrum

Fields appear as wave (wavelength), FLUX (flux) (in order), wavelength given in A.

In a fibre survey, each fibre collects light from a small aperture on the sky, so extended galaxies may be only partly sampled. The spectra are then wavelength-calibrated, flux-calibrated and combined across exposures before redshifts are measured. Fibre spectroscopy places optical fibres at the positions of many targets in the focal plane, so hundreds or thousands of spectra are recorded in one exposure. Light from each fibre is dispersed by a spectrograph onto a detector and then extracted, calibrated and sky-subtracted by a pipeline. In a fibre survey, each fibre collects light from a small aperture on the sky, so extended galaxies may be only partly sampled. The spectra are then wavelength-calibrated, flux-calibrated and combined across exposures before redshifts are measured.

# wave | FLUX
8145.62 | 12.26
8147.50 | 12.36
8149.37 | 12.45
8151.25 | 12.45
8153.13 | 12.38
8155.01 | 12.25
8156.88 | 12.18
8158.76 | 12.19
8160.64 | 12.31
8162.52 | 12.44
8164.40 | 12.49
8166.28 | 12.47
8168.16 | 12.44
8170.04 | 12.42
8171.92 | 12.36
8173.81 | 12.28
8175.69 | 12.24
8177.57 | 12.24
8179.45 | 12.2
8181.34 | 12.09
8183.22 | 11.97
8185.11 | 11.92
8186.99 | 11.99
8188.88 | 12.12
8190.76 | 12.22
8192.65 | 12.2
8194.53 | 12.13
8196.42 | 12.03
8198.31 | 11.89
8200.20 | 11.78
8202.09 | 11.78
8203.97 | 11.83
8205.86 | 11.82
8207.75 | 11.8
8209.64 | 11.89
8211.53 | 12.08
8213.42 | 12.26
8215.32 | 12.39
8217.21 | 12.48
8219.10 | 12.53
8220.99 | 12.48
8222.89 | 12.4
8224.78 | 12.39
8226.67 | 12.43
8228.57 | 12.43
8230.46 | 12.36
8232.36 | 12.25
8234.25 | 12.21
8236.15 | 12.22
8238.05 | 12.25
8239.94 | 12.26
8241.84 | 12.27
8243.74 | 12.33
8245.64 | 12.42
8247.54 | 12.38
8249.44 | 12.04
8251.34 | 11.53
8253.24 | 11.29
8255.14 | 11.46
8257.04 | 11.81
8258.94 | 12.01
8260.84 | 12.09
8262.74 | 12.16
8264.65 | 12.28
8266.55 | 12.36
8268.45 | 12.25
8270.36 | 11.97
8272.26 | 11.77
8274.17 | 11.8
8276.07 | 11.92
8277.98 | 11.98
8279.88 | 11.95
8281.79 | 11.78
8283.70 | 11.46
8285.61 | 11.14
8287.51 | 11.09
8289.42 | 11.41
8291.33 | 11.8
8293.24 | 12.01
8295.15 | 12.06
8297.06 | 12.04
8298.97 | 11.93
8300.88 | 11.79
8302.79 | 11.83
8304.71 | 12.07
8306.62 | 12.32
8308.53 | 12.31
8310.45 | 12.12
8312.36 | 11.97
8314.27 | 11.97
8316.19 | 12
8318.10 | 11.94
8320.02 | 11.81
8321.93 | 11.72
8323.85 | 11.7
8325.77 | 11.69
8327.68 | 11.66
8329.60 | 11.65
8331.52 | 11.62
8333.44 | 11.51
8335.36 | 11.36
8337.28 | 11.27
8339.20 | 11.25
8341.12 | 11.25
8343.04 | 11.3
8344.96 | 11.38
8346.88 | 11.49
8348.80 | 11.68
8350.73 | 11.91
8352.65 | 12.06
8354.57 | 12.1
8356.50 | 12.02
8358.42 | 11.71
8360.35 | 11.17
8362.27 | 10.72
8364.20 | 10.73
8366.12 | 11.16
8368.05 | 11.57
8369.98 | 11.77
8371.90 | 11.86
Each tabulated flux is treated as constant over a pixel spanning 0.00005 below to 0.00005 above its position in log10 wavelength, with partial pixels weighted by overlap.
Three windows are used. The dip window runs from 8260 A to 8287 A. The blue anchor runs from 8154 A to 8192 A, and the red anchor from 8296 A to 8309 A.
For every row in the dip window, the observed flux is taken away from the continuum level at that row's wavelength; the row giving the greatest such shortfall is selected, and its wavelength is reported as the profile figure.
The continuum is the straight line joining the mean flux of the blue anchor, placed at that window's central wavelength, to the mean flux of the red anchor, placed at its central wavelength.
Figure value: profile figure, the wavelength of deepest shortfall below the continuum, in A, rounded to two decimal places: 8285.61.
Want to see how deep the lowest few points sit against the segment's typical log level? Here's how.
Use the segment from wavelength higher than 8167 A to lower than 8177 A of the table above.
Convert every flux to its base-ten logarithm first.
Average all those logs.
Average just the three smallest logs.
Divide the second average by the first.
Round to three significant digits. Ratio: 0.998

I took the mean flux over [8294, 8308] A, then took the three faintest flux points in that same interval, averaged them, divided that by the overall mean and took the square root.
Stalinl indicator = 0.993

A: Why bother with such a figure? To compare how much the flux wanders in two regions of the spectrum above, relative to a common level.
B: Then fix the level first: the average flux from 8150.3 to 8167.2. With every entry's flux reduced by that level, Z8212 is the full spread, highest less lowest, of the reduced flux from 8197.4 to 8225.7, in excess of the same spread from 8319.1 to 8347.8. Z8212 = 0.19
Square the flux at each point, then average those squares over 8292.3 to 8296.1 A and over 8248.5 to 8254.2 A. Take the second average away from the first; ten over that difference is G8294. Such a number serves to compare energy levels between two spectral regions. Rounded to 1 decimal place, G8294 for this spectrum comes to 1.0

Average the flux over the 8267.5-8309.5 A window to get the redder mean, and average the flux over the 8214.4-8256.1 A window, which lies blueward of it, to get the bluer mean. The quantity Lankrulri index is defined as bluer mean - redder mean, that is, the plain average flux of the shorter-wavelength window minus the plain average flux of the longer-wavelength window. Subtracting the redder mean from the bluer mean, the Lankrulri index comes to 0.37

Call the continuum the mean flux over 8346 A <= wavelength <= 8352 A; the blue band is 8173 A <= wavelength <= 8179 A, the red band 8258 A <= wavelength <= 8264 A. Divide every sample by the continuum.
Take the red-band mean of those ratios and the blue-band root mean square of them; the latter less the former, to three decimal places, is 0.014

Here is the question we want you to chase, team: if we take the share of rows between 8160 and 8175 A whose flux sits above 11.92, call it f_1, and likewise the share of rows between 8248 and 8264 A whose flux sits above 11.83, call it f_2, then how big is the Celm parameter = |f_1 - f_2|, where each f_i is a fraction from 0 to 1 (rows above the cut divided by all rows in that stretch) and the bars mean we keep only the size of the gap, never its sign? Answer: 0.5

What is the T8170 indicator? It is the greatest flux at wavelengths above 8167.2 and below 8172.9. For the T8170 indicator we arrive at 12.44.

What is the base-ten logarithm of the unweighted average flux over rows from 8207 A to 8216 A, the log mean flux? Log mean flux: 1.08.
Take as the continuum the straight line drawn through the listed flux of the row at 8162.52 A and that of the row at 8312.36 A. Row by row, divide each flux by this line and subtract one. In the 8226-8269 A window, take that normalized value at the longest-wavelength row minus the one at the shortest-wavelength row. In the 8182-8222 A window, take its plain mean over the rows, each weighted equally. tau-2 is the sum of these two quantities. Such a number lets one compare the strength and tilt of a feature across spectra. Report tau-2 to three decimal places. -0.023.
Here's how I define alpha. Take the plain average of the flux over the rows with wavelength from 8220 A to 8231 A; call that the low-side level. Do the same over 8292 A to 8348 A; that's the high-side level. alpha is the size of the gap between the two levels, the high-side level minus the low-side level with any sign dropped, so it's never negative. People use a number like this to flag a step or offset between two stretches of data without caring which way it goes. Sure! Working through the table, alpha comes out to 0.66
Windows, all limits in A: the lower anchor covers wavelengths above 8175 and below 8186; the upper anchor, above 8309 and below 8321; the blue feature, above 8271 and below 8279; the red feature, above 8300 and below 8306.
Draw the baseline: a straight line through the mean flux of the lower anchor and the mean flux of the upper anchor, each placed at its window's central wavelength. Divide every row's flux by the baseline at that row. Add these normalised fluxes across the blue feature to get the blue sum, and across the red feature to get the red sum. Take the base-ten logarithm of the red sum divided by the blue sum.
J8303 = -0.12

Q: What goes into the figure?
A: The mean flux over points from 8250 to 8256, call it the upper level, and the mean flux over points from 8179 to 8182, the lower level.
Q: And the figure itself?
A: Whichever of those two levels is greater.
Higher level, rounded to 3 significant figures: 12.1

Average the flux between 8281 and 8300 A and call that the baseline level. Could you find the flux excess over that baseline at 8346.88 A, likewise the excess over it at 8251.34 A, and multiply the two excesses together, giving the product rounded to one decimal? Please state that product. 0.0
